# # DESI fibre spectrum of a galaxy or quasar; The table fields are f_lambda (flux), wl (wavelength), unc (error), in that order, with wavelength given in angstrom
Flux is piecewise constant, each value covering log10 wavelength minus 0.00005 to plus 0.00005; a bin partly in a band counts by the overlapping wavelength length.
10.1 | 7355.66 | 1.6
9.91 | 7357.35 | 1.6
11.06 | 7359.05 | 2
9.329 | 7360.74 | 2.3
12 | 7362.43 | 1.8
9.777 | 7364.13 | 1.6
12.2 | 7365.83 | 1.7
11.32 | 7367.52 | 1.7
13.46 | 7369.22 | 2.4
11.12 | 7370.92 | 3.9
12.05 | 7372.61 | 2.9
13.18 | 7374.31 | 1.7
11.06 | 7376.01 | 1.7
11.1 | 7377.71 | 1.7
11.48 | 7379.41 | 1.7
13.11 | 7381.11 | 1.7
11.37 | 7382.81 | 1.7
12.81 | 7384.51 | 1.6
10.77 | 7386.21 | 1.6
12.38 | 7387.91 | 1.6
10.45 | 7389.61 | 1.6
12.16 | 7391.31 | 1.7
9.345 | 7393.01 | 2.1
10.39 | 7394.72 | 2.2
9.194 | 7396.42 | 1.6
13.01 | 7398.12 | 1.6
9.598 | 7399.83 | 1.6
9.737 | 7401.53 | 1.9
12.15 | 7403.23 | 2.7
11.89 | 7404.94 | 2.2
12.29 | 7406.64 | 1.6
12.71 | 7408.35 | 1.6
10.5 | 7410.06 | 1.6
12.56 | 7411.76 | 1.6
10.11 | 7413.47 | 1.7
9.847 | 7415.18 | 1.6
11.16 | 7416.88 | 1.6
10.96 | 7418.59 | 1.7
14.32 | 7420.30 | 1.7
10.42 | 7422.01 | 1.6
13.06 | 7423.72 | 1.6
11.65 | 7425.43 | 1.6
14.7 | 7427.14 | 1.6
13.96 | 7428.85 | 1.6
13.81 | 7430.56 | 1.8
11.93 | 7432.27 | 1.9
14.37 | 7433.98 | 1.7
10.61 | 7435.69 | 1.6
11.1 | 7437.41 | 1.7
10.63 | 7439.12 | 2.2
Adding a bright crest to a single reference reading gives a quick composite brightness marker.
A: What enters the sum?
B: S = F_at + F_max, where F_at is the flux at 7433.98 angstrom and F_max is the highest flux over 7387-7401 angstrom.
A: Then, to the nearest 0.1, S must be 27.4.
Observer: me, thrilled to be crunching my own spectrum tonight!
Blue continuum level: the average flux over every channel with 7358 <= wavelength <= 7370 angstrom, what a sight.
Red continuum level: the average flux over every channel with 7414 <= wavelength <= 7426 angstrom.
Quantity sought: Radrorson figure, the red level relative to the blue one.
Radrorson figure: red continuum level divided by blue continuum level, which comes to 1.03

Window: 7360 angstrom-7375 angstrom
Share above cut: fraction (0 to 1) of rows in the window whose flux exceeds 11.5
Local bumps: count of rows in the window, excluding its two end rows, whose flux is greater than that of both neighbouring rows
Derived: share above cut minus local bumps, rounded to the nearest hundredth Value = -2.44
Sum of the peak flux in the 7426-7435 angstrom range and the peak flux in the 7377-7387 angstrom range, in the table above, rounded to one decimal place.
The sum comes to 27.8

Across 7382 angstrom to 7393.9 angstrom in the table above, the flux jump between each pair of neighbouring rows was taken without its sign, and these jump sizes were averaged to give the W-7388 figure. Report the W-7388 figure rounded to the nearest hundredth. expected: 1.92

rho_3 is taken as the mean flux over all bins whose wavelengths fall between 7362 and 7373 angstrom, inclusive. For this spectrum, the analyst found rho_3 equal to 11.7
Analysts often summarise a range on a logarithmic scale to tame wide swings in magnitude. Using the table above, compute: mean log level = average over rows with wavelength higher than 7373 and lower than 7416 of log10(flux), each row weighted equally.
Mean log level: 1.05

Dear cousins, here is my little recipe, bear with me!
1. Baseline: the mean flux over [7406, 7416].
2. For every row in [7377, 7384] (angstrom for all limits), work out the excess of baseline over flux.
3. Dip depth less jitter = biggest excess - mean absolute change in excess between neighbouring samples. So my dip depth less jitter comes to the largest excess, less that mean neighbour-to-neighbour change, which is -1.0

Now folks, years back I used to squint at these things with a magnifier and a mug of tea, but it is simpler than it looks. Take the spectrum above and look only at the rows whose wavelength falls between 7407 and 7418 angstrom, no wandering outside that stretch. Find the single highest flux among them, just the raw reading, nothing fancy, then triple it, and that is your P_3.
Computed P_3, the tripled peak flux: 38.1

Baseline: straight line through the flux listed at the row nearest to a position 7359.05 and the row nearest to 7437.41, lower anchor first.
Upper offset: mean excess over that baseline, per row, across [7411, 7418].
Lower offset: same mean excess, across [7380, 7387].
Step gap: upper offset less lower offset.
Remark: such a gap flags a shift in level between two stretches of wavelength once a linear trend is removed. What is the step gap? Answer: -1.1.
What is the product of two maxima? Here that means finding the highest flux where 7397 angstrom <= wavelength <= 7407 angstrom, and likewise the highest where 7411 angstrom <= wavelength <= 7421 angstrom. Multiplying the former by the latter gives 186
